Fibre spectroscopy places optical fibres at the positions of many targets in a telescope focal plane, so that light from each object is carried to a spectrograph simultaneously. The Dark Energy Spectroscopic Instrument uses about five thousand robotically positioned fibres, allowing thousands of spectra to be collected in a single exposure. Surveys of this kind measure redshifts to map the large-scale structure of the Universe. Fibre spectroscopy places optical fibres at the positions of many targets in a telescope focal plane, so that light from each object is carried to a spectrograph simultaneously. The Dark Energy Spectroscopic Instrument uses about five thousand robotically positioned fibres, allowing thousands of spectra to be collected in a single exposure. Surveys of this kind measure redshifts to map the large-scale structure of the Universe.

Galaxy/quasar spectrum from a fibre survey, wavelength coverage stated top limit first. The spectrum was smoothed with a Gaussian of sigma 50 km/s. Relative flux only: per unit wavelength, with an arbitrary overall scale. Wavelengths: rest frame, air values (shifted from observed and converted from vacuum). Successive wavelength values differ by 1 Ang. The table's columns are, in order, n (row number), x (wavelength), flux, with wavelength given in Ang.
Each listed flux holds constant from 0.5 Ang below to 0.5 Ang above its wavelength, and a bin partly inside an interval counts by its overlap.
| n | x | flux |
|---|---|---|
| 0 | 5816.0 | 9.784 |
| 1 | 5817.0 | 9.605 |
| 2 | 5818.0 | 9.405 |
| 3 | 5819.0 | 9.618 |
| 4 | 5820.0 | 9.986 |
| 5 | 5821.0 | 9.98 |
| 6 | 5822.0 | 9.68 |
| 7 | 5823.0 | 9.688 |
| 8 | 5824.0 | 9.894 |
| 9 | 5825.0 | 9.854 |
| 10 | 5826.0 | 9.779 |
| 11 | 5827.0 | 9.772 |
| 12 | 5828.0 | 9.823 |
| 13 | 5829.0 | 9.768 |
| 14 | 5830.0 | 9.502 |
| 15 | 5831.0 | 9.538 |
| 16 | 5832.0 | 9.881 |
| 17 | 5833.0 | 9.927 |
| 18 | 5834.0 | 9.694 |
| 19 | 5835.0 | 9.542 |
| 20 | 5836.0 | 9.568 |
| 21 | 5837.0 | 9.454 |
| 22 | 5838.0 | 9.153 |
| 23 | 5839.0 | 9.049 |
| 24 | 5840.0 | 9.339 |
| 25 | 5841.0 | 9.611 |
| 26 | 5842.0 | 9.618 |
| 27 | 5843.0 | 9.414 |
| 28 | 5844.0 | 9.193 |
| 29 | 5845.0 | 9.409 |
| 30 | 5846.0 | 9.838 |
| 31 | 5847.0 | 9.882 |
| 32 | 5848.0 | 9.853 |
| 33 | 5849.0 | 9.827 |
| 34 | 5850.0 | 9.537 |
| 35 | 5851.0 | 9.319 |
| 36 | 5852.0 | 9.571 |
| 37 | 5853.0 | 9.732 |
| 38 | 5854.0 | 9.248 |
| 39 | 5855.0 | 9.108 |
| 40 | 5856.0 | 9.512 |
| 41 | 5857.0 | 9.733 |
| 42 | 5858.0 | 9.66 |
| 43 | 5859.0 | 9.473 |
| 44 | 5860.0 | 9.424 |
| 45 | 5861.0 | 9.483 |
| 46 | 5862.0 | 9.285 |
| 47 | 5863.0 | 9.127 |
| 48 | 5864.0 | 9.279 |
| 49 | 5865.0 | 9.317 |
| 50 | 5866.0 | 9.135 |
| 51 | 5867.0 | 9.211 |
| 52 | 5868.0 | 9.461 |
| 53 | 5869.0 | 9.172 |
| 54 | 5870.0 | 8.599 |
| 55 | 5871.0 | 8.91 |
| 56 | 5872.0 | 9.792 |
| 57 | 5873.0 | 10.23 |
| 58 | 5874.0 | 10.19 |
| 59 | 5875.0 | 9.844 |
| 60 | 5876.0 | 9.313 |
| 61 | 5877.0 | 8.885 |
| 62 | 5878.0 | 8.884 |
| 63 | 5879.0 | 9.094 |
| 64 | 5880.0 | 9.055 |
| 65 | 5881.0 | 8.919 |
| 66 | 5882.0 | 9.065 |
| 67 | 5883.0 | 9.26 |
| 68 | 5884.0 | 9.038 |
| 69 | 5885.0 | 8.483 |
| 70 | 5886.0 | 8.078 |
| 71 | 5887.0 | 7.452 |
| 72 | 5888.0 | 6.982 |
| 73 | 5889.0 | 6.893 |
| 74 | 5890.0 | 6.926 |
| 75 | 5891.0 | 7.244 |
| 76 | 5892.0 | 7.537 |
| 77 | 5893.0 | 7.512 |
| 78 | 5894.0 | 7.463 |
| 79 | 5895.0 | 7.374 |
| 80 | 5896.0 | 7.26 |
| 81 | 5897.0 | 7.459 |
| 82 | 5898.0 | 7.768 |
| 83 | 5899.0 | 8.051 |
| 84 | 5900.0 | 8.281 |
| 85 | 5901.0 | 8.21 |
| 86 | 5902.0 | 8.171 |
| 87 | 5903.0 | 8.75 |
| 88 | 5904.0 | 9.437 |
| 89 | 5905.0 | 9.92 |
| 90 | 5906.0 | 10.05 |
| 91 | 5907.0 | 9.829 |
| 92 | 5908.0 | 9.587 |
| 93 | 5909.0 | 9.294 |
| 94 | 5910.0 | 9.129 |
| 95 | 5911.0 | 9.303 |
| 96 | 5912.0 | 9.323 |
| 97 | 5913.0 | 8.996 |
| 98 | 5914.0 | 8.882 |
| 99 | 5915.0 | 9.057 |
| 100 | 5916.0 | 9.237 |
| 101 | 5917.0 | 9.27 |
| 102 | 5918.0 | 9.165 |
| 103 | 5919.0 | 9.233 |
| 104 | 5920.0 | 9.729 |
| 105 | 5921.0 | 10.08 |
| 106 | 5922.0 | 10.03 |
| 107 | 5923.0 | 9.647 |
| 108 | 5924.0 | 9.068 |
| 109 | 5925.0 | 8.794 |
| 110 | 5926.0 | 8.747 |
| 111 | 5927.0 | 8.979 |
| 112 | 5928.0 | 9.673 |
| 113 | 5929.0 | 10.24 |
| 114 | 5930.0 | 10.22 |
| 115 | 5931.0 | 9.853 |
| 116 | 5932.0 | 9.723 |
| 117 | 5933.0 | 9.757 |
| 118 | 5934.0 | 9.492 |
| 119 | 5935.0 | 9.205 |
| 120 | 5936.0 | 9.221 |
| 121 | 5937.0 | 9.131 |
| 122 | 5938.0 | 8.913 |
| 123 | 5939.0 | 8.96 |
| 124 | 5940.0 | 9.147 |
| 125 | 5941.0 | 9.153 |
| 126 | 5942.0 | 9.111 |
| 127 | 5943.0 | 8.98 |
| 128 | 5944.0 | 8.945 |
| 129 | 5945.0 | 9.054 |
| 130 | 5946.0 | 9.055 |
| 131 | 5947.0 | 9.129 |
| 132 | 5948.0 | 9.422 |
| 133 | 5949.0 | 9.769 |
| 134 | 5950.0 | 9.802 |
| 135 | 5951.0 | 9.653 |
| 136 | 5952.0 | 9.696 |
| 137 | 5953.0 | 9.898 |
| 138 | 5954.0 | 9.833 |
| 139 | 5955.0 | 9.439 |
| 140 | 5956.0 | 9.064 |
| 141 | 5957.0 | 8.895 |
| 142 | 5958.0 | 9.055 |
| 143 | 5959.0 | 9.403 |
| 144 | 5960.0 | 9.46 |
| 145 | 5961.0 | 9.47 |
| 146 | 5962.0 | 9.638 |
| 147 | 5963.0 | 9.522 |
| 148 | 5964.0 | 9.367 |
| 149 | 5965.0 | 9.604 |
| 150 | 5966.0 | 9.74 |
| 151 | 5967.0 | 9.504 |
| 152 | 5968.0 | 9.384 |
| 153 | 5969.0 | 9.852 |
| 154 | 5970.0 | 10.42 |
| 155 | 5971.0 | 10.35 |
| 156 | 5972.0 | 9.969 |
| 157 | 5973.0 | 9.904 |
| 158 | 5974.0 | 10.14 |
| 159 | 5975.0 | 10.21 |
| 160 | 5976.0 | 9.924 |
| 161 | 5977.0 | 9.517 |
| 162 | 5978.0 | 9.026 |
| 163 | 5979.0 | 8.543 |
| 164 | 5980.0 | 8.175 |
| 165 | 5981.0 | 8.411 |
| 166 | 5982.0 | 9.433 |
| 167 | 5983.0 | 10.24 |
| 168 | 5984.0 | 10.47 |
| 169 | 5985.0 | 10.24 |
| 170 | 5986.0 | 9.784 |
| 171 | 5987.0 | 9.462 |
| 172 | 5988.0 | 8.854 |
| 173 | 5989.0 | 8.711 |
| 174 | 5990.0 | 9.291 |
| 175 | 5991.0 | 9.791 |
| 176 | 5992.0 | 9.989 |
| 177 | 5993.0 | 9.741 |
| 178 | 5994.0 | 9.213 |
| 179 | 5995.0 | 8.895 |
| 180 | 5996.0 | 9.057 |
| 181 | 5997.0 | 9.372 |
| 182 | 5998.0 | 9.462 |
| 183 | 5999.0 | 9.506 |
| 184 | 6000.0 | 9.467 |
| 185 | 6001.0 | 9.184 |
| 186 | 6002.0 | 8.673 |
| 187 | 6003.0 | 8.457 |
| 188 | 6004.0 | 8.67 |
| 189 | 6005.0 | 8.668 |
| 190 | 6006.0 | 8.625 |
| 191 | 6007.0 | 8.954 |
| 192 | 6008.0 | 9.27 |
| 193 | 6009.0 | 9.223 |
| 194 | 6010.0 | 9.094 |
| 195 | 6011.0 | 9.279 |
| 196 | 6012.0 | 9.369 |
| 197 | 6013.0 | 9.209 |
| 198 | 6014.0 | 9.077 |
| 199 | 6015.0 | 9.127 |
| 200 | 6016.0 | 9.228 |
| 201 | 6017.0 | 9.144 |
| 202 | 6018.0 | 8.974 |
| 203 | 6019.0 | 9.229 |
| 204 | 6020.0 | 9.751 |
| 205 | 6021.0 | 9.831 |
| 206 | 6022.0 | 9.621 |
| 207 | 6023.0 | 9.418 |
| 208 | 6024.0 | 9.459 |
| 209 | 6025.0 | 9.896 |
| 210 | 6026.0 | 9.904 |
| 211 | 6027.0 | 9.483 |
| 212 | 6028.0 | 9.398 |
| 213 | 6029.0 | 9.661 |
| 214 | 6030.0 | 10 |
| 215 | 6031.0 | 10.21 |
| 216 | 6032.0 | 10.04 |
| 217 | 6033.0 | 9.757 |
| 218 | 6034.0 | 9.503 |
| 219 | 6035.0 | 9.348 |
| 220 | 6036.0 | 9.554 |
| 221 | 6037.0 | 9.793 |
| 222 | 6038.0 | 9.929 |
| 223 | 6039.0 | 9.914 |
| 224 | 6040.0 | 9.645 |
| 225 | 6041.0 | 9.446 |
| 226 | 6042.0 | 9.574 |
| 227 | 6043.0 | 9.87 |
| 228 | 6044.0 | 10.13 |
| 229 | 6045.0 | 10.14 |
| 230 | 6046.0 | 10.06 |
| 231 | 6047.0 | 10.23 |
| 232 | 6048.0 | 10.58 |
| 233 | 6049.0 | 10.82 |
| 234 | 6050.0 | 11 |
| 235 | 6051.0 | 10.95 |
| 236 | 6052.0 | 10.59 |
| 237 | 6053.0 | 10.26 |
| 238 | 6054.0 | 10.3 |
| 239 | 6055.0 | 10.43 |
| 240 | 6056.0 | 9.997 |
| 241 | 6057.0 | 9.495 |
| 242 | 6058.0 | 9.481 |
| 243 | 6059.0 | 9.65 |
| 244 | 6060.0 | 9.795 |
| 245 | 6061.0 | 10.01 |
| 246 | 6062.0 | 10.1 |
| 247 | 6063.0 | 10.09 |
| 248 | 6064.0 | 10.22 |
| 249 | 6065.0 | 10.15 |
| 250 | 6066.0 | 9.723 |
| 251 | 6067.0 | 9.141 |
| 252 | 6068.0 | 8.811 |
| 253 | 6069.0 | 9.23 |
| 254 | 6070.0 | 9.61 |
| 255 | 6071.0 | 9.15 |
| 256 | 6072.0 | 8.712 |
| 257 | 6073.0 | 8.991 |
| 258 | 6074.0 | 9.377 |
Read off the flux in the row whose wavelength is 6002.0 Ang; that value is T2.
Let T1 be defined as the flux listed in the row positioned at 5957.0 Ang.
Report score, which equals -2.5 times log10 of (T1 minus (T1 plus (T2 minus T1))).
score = 1.6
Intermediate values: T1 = 8.895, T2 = 8.673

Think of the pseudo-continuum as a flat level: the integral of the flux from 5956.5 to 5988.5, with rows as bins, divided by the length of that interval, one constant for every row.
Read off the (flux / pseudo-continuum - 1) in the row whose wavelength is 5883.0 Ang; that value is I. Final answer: -0.03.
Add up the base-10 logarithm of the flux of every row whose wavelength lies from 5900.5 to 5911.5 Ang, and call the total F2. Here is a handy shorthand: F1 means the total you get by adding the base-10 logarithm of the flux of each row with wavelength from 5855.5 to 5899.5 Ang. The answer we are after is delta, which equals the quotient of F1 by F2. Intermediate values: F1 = 41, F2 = 11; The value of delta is 3.88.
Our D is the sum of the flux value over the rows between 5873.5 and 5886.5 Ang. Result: 118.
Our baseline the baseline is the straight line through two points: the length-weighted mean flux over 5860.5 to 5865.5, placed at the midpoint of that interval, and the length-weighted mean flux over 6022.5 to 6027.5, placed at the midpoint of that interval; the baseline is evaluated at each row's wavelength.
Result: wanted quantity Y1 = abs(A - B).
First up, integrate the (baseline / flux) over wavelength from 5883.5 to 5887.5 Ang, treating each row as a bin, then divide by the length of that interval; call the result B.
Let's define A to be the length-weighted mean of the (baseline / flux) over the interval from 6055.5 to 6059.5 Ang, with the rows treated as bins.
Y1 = 0.13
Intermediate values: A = 1.005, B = 1.14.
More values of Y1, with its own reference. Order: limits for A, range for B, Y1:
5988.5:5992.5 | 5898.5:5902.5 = 0.13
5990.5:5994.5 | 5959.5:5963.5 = 0.01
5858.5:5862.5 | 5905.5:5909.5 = 0.02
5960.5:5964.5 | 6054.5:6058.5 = 0.01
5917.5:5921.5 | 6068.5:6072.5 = 0.07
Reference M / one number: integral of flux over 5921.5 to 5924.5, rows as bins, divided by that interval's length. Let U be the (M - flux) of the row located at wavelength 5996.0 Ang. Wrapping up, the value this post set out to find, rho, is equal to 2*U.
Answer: 1.0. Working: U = 0.5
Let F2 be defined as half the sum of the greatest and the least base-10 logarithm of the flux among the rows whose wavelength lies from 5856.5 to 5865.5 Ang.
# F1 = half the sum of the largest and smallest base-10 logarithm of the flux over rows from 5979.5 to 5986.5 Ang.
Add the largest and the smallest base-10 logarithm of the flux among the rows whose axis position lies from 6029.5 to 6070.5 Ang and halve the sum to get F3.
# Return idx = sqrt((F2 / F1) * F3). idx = 1.001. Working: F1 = 0.966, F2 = 0.97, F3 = 0.99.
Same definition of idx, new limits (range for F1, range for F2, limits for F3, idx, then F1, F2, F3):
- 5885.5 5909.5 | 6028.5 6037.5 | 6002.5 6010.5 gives 1.009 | 0.920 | 0.99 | 0.95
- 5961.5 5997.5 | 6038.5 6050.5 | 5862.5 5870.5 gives 0.998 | 0.966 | 1.01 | 0.96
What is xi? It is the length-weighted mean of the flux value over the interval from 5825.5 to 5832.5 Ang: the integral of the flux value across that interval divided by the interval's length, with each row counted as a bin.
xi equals 9.7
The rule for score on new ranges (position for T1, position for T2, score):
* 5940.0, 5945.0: 2.6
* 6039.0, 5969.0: 3.0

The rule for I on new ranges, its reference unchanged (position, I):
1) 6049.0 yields 0.13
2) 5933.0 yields 0.02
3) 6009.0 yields -0.04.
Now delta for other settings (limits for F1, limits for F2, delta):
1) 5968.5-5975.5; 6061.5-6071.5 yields 0.72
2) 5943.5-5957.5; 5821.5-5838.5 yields 0.81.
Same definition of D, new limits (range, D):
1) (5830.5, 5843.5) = 124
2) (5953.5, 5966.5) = 122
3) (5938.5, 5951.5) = 120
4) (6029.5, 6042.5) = 127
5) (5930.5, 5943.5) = 121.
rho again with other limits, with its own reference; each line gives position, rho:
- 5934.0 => 0.2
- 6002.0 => 1.8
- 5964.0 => 0.4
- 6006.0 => 1.9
